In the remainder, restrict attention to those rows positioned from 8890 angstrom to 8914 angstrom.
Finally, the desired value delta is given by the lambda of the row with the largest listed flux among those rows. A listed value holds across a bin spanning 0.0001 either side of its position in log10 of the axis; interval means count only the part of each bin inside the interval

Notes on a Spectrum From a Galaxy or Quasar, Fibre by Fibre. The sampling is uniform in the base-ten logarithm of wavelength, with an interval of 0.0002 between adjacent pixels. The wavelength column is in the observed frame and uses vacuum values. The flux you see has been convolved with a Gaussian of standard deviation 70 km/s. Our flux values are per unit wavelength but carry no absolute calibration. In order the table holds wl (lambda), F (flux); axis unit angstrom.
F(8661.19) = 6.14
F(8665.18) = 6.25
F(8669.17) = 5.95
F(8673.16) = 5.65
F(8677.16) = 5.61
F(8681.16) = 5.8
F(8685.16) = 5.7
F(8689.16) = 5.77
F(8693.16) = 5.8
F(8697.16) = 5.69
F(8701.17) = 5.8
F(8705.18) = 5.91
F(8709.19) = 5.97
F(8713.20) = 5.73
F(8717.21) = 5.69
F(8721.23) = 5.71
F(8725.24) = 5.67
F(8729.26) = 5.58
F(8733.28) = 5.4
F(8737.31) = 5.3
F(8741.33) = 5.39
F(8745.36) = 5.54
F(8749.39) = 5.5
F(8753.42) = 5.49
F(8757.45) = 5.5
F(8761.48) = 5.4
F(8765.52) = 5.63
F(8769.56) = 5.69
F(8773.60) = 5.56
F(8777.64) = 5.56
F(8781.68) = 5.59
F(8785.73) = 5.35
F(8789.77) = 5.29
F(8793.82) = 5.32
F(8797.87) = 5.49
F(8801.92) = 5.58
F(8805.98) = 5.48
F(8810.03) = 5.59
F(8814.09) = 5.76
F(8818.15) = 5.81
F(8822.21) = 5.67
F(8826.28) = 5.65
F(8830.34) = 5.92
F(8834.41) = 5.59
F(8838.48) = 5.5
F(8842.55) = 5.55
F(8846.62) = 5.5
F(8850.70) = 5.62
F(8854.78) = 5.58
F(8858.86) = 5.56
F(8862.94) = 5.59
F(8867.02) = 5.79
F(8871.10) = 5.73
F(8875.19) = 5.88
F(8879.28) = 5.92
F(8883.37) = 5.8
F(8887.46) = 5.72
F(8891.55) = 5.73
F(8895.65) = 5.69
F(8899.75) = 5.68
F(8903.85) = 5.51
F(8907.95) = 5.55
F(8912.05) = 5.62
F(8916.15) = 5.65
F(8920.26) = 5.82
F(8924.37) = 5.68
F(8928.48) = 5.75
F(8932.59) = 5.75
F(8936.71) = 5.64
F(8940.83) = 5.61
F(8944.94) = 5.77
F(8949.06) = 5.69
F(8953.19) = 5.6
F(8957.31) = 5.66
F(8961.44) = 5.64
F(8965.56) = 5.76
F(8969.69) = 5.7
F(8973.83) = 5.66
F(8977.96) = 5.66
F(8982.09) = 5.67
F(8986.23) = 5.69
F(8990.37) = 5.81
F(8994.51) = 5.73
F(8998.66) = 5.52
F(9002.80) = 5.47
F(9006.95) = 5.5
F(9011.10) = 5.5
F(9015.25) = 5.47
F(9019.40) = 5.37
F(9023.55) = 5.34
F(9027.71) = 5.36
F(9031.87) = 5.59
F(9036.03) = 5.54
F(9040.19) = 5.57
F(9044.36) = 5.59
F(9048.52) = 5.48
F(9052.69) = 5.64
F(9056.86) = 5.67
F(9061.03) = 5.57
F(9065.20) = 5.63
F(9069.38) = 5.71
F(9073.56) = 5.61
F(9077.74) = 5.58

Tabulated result 8891.55 angstrom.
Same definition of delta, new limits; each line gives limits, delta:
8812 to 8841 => 8830.34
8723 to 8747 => 8725.24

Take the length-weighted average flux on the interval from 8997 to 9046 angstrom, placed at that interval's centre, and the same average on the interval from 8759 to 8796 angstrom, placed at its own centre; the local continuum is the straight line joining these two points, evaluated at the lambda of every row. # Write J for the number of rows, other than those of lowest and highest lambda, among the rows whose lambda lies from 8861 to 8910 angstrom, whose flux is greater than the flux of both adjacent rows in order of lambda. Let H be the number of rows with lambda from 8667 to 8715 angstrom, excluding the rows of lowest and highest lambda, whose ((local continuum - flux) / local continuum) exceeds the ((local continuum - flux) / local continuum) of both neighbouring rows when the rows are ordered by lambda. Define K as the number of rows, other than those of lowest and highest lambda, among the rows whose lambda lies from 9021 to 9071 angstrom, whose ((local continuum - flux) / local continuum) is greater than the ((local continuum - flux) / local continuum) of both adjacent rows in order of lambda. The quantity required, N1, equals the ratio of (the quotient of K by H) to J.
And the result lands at 0.33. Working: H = 3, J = 3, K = 3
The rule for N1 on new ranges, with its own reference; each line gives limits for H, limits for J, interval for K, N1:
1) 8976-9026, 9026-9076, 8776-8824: 0.50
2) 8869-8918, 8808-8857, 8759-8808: 0.25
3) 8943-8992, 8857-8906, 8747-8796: 0.44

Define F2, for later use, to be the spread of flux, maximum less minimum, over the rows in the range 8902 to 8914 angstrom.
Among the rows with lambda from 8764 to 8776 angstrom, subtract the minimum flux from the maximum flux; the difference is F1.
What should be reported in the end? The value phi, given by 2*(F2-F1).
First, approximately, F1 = 0.13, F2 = 0.11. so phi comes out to -0.04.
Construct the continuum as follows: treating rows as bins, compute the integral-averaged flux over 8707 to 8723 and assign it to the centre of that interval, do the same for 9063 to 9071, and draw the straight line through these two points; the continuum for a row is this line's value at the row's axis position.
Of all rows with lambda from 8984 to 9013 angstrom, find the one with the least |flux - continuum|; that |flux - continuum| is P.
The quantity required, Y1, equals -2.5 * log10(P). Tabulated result 7.1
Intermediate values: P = 0.001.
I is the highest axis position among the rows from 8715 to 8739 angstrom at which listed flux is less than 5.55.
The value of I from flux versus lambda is 8737.31 angstrom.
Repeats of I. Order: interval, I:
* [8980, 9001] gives 8998.66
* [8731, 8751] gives 8749.39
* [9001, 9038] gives 9036.03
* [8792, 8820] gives 8805.98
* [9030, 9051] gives 9048.52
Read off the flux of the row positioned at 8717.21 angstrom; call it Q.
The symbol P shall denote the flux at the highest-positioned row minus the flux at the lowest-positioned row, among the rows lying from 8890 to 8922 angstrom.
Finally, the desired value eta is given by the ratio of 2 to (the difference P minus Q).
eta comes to -0.357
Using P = 0.09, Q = 5.69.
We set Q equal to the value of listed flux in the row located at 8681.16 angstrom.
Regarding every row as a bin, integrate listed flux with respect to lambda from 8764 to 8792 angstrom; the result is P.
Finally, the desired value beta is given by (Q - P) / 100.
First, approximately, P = 155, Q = 5.8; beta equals -1.5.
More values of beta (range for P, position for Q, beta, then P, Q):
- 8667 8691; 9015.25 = -1.3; 138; 5.47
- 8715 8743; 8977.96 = -1.5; 155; 5.66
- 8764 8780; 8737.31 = -0.8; 90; 5.3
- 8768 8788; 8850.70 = -1.1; 111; 5.62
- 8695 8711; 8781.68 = -0.9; 93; 5.59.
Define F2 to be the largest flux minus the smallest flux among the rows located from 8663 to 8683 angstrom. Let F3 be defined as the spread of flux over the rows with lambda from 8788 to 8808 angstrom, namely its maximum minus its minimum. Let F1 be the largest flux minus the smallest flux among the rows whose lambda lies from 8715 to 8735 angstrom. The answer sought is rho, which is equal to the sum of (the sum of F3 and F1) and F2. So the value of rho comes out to 1.2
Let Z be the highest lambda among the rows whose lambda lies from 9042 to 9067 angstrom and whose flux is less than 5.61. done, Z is 9061.03 angstrom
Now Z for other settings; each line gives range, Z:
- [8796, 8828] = 8810.03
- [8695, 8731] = 8729.26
